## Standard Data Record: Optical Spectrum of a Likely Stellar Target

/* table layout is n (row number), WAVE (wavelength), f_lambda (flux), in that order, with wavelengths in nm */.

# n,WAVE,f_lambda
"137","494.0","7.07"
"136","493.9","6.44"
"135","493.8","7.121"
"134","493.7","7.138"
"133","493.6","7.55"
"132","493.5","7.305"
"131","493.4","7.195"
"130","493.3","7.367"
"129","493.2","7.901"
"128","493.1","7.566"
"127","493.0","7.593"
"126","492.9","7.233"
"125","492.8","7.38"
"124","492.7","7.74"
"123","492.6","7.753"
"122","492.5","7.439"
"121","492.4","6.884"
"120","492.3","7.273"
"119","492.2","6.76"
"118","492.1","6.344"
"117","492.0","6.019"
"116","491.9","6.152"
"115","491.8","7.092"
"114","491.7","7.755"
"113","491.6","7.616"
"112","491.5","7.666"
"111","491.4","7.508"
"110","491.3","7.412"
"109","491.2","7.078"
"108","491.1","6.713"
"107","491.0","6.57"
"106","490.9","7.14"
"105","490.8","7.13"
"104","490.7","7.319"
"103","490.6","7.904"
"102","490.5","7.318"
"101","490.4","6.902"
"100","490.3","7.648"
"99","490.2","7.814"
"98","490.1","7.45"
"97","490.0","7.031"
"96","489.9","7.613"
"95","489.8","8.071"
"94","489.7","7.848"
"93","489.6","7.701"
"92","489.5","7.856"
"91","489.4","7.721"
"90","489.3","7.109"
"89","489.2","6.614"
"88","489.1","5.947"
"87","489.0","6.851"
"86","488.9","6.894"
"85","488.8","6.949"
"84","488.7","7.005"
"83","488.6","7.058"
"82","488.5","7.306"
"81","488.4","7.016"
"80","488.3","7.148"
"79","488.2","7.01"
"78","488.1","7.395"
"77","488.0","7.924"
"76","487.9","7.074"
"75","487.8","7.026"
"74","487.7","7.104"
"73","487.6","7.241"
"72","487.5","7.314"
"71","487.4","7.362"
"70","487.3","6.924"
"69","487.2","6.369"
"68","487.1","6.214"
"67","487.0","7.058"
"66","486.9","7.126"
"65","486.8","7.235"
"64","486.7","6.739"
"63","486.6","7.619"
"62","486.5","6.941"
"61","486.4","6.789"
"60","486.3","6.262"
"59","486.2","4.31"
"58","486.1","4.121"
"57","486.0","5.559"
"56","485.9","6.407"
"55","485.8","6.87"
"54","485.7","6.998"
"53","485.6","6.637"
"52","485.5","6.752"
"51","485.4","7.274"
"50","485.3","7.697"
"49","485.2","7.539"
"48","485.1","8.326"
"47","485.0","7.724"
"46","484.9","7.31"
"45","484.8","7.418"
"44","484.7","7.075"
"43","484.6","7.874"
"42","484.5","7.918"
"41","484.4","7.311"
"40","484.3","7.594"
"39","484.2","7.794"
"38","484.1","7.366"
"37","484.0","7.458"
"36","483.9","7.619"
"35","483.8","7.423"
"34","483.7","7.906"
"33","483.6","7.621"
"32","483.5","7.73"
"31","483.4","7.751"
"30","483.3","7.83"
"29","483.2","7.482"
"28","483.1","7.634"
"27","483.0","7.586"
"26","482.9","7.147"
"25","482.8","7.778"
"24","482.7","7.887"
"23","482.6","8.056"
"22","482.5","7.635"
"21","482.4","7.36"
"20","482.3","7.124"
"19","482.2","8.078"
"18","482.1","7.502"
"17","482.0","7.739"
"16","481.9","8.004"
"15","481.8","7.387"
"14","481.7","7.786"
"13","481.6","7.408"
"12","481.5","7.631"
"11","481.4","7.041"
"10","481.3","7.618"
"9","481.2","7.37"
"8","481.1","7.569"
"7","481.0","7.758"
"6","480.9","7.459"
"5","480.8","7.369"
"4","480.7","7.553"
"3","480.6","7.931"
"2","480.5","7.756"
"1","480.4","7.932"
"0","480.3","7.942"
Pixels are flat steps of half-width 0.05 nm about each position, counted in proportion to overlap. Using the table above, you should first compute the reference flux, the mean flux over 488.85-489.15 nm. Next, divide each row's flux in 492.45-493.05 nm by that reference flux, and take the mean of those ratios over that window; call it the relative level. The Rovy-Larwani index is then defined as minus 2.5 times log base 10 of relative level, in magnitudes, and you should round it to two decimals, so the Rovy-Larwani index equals -0.15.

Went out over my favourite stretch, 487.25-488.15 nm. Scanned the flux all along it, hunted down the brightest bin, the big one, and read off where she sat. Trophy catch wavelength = 488.0 nm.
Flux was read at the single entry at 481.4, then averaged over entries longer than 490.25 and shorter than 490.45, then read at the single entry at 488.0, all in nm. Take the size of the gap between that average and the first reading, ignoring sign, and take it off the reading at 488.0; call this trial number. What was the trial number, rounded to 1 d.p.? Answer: 7.7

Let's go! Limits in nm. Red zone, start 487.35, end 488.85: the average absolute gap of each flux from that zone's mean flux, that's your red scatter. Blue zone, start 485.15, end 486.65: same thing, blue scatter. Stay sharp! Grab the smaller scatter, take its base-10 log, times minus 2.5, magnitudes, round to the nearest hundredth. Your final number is 1.85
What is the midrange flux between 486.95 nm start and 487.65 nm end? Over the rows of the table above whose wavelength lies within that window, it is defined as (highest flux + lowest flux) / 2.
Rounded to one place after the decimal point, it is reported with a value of 6.8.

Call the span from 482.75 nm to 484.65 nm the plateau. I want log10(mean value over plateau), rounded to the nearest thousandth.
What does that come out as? 0.882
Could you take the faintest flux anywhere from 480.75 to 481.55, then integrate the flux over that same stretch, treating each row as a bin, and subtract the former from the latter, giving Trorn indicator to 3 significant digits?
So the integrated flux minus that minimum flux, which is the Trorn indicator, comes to -1.06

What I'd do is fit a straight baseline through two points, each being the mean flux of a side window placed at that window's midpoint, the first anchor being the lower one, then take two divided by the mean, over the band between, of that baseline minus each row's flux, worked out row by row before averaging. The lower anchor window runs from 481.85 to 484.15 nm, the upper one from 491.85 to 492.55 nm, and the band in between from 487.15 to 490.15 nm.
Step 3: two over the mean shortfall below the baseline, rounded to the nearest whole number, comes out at -15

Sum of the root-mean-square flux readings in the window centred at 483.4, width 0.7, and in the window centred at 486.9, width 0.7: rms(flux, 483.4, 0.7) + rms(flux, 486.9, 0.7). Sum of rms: 14.6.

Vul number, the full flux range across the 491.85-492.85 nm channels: 1.73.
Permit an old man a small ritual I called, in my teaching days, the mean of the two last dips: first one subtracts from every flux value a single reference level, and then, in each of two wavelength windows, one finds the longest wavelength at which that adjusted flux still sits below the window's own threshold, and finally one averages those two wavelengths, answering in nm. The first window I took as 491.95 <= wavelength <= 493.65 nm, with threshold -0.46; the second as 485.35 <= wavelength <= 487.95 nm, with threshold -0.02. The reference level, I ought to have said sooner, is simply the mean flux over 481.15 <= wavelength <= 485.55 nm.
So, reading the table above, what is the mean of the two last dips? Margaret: 490.15 nm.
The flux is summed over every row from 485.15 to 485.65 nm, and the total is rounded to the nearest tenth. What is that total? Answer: 35.9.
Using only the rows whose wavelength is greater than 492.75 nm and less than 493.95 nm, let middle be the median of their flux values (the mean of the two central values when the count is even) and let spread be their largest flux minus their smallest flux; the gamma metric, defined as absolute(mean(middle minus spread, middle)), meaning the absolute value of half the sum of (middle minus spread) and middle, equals 6.6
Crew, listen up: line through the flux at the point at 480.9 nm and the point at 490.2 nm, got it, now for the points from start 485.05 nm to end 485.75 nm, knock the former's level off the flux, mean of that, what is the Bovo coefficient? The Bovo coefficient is -0.3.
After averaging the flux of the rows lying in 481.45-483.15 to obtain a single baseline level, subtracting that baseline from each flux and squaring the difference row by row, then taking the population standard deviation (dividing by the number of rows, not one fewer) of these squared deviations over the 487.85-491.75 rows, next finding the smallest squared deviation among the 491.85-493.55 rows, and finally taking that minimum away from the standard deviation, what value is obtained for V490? 0.49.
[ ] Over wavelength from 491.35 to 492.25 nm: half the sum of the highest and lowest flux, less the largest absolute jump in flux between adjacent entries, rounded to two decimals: 5.95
